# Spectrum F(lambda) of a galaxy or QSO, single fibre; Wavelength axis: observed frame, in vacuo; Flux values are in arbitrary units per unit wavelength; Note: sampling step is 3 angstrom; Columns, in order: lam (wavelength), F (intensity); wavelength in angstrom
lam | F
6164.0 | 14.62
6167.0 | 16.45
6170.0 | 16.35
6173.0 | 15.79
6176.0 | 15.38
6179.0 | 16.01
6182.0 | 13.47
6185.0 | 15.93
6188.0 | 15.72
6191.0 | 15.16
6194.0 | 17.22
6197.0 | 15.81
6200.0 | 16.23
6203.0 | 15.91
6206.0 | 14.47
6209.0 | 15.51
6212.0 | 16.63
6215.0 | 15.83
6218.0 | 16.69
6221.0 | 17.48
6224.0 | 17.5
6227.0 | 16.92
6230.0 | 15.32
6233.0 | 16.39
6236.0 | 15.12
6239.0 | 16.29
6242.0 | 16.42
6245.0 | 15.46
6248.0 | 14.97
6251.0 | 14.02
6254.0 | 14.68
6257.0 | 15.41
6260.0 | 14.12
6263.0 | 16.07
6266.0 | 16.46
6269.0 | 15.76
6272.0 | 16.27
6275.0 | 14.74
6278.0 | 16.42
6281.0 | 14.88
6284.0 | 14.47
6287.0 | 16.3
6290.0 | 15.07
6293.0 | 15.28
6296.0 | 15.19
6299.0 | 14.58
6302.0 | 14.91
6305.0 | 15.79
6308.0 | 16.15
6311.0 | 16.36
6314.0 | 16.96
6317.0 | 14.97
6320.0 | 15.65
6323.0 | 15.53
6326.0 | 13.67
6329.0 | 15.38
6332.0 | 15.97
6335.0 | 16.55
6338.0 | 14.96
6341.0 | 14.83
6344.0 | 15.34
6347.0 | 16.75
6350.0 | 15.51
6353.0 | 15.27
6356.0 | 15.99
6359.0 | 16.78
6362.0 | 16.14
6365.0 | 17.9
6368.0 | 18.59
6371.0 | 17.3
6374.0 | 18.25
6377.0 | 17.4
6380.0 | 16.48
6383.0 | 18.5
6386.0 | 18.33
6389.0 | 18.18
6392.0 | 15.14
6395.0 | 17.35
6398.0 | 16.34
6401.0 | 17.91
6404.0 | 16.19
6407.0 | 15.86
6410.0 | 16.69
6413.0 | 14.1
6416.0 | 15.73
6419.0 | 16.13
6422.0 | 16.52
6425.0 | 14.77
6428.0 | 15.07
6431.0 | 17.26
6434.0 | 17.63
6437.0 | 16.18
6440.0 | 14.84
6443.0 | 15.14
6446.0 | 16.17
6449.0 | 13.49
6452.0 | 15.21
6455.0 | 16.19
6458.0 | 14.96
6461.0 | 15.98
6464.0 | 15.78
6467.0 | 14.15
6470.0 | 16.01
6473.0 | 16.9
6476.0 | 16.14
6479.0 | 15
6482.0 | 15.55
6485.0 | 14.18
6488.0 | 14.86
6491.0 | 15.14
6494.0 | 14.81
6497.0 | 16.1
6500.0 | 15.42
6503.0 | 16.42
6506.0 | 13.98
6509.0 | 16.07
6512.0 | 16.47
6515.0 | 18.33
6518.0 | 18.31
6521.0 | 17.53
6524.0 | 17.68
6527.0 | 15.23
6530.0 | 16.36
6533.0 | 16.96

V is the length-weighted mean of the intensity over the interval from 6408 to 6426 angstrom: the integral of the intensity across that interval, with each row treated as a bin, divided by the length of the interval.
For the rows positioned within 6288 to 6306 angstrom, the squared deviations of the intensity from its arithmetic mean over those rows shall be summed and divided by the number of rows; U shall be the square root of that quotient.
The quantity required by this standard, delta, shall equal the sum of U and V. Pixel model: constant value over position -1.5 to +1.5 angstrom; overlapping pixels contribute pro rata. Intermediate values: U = 0.4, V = 15.7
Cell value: 16.1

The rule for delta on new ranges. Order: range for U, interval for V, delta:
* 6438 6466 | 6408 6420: 16.5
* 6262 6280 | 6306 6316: 17.0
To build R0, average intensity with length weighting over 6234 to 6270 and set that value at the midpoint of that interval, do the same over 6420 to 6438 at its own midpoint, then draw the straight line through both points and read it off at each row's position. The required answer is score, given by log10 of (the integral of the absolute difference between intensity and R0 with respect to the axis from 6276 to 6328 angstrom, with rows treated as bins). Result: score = 1.57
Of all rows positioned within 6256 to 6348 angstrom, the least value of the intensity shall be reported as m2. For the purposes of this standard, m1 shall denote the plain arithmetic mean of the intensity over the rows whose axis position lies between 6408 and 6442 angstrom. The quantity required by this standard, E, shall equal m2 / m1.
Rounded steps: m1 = 15.9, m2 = 13.67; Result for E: 0.860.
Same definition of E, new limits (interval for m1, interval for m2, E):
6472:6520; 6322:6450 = 0.851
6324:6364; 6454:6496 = 0.906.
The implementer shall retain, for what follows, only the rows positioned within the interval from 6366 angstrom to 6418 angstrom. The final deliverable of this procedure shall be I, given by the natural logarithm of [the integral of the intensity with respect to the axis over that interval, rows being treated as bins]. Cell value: 6.8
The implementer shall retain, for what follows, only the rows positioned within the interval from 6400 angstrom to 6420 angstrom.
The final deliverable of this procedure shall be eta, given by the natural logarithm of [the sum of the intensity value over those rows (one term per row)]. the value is 4.72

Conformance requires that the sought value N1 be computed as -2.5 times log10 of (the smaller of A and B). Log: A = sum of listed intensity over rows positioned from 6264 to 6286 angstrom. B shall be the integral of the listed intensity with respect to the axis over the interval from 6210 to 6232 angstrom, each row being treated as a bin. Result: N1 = -5.09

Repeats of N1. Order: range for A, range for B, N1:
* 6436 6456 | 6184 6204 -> -5.08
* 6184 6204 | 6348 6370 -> -5.12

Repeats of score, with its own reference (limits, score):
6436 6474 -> 1.57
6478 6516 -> 1.67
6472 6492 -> 1.39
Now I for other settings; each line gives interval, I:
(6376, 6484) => 7.5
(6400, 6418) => 5.7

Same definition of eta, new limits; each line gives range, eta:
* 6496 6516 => 4.73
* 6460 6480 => 4.70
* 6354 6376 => 4.80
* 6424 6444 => 4.71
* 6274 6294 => 4.67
